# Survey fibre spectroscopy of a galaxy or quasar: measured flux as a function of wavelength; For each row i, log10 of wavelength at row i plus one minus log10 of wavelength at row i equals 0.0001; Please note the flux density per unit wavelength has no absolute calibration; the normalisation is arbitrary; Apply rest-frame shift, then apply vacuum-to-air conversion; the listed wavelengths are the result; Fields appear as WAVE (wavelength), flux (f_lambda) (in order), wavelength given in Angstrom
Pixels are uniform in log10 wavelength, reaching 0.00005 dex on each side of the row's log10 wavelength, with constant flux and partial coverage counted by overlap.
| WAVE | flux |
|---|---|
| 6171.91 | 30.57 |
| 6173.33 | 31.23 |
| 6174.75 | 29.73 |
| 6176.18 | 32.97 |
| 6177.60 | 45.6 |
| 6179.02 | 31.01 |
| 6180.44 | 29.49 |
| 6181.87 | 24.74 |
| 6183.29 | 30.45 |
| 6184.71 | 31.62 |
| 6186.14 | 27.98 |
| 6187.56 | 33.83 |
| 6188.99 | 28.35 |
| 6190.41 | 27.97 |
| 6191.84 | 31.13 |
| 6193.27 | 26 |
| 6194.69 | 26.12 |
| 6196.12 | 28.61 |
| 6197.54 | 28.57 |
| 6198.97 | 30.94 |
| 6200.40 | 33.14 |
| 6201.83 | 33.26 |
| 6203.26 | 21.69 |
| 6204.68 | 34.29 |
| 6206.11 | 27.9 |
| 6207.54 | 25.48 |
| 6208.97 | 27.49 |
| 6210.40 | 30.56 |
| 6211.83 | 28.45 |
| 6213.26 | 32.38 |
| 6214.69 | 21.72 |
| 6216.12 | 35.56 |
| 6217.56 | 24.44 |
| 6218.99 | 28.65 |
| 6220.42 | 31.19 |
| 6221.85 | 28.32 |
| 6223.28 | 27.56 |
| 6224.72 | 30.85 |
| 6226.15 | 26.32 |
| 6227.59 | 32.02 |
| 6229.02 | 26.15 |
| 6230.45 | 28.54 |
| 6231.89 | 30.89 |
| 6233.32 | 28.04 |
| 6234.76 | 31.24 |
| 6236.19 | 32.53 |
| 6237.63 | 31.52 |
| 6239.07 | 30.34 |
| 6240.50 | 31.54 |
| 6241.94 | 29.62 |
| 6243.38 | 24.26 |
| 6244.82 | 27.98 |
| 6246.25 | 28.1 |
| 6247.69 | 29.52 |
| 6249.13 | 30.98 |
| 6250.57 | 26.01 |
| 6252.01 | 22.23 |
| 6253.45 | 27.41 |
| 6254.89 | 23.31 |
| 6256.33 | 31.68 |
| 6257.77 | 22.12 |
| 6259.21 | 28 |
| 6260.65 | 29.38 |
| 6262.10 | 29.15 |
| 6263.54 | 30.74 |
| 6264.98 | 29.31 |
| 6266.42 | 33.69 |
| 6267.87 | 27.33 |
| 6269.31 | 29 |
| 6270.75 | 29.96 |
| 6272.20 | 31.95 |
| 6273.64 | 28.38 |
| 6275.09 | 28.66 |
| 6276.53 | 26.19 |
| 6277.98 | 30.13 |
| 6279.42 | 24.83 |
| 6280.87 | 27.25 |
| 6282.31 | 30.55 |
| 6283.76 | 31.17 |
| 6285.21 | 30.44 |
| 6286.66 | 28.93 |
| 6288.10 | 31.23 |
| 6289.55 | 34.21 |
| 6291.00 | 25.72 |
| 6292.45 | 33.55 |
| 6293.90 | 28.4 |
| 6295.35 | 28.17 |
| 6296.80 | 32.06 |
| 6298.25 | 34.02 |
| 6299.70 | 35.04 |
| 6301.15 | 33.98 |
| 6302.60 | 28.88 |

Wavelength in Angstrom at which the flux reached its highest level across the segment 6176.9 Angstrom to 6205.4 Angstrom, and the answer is 6177.60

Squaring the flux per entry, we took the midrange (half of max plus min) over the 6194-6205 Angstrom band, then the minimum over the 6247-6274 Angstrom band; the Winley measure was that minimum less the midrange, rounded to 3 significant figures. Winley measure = -334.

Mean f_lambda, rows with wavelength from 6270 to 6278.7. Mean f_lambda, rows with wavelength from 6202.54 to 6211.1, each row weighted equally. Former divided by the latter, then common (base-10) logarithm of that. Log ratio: 0.020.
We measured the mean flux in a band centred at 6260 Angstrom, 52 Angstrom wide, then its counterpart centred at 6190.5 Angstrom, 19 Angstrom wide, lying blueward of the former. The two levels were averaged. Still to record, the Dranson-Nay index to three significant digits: 28.9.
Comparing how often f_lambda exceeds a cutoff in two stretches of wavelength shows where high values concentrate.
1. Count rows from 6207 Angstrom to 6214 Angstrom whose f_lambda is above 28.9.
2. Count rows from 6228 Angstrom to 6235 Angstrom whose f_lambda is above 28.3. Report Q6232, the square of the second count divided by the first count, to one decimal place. 4.5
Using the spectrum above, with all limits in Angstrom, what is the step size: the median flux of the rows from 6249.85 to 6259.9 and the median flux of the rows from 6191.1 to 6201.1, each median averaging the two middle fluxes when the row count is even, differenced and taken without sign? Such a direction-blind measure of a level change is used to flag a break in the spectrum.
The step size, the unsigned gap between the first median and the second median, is 2.6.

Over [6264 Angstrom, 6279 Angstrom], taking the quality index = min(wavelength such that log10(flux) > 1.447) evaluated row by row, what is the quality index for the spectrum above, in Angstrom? 6264.98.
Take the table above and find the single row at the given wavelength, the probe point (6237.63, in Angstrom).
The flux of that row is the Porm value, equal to 31.52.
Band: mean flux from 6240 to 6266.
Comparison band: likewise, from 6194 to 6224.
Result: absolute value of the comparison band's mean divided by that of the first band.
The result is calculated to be 1.04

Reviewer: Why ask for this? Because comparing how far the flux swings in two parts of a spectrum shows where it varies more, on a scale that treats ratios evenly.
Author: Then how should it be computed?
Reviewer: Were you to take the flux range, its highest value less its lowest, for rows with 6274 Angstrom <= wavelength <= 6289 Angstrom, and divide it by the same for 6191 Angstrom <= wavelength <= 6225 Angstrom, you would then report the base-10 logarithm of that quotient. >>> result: -0.34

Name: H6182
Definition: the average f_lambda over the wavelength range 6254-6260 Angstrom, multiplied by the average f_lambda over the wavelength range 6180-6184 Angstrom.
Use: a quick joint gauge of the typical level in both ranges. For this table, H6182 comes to 742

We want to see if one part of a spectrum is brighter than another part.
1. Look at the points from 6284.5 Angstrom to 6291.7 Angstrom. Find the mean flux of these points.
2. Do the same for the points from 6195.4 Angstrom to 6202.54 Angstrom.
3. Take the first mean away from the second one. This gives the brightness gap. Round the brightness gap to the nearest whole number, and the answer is 1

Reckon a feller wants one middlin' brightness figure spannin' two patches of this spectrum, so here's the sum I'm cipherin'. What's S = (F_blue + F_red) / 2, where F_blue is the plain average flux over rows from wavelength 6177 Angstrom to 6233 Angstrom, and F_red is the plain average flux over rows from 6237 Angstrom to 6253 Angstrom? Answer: 28.9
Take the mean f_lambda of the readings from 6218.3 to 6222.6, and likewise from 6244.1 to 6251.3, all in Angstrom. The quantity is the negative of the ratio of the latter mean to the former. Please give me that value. -0.97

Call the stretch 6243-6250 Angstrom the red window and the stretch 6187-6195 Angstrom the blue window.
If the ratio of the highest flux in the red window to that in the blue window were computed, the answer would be 0.92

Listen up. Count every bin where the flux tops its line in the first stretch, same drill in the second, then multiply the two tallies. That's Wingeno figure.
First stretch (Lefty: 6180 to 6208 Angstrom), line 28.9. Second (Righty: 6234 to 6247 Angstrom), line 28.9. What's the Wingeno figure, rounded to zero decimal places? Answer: 54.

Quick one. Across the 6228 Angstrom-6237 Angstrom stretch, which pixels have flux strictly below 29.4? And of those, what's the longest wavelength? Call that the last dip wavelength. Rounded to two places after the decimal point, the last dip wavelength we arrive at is 6233.32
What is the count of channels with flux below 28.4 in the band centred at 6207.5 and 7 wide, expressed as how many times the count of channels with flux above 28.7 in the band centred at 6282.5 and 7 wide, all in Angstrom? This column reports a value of 1.0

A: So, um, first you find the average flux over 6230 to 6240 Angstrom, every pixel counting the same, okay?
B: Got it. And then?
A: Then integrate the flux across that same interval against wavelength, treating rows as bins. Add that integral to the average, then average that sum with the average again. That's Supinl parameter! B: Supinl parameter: 183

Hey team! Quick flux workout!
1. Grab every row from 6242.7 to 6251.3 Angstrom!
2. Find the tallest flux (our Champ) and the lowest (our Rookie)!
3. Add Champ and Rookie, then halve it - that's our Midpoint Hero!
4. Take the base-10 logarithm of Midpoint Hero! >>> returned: 1.441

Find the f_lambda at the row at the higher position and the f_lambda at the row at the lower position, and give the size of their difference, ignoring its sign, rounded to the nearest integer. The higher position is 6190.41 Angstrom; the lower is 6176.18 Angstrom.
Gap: 5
